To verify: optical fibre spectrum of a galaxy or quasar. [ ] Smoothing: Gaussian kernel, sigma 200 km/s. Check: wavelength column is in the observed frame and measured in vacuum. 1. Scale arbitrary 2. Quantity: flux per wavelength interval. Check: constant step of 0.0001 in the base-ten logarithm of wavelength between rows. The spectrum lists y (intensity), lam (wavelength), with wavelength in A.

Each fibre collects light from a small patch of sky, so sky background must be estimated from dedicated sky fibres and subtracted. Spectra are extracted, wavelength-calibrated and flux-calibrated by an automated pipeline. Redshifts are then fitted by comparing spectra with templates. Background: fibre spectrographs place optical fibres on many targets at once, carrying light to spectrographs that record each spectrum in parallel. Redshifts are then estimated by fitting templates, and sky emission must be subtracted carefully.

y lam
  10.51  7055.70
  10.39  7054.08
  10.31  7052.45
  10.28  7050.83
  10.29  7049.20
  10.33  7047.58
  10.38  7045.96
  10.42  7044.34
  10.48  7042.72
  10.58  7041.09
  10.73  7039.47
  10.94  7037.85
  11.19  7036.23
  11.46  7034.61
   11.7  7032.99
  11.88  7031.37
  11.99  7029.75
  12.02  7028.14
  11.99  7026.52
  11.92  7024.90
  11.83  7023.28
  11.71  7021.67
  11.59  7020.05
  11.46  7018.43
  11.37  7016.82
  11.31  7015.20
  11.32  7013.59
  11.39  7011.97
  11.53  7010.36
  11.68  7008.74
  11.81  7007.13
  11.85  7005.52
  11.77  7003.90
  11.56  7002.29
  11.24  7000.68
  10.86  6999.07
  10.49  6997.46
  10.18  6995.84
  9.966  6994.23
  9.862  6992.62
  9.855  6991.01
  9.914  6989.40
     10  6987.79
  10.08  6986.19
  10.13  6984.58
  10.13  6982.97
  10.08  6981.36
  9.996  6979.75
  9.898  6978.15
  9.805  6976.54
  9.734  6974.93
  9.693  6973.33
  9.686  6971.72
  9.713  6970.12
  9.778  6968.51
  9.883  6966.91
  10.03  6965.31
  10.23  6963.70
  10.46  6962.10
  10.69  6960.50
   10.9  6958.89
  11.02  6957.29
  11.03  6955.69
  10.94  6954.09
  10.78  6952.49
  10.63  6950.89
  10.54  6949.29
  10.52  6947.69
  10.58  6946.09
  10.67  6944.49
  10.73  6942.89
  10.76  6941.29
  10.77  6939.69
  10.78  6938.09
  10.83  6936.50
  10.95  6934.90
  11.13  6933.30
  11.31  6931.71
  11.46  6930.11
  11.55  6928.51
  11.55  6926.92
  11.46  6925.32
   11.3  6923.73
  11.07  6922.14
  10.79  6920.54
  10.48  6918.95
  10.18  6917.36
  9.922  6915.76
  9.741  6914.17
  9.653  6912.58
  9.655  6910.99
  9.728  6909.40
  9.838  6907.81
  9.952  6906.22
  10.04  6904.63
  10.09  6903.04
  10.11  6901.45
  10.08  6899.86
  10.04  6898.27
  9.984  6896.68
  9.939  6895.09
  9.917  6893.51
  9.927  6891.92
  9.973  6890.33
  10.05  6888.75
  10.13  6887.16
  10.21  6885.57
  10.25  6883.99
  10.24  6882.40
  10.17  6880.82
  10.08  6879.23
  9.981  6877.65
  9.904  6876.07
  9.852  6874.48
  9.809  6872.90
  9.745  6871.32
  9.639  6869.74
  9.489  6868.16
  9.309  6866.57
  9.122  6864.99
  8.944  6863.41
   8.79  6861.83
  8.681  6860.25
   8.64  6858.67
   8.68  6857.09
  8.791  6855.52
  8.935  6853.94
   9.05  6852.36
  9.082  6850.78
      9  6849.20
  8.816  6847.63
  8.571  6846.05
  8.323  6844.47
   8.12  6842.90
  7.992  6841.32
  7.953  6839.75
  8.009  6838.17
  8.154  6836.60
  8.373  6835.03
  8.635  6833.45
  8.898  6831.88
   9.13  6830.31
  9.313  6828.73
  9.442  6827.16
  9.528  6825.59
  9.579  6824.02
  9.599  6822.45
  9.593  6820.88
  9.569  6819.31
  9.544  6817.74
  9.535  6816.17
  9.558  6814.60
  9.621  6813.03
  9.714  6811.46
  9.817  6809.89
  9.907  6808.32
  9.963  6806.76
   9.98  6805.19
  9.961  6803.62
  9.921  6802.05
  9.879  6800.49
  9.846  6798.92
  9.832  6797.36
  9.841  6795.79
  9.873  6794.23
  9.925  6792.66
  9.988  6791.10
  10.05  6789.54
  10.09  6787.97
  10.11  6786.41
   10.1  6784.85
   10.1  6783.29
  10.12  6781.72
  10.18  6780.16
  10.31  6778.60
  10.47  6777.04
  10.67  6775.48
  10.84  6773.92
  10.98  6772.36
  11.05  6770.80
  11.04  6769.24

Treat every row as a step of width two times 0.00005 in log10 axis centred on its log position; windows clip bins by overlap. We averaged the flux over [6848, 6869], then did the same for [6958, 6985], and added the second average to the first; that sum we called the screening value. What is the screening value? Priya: 19.0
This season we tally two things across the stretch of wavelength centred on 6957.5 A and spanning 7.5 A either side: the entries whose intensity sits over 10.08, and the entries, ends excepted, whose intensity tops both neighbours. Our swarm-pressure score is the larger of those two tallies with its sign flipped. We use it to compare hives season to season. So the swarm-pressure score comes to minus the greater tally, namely -9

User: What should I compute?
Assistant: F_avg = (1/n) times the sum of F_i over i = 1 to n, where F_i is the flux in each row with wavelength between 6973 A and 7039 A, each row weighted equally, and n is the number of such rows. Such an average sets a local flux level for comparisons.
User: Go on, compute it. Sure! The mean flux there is 11.0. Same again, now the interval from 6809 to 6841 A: 9.2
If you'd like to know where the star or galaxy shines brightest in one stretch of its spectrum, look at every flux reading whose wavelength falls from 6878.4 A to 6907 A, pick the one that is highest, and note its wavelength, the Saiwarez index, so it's 6883.99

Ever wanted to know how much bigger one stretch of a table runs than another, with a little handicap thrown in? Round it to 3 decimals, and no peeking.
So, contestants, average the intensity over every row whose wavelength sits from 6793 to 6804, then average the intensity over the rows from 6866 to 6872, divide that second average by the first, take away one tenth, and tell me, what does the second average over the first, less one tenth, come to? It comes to 0.866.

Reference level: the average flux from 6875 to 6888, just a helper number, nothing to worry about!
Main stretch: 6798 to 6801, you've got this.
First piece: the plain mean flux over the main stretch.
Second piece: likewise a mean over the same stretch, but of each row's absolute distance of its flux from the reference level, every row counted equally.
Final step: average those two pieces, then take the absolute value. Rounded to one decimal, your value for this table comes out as 5.1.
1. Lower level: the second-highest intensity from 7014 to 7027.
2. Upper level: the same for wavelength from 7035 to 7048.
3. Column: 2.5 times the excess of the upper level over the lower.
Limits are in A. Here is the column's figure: -2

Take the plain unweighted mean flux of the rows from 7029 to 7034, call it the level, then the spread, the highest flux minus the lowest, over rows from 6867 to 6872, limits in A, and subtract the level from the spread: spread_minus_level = -11.6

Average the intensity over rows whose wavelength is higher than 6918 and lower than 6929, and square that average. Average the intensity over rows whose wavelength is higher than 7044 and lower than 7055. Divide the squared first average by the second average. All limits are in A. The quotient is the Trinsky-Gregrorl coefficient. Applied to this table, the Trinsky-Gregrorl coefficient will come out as 12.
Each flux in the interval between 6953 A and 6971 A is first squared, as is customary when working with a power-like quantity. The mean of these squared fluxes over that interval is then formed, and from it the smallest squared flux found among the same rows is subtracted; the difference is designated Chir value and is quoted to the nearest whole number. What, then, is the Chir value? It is 15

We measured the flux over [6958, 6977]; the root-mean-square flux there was 10.1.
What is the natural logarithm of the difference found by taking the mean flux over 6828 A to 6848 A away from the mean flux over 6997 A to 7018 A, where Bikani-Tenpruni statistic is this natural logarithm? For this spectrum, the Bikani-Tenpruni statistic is 1.1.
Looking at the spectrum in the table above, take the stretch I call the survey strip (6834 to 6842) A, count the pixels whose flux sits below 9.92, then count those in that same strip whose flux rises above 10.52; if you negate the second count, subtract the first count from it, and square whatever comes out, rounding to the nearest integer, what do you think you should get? 25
